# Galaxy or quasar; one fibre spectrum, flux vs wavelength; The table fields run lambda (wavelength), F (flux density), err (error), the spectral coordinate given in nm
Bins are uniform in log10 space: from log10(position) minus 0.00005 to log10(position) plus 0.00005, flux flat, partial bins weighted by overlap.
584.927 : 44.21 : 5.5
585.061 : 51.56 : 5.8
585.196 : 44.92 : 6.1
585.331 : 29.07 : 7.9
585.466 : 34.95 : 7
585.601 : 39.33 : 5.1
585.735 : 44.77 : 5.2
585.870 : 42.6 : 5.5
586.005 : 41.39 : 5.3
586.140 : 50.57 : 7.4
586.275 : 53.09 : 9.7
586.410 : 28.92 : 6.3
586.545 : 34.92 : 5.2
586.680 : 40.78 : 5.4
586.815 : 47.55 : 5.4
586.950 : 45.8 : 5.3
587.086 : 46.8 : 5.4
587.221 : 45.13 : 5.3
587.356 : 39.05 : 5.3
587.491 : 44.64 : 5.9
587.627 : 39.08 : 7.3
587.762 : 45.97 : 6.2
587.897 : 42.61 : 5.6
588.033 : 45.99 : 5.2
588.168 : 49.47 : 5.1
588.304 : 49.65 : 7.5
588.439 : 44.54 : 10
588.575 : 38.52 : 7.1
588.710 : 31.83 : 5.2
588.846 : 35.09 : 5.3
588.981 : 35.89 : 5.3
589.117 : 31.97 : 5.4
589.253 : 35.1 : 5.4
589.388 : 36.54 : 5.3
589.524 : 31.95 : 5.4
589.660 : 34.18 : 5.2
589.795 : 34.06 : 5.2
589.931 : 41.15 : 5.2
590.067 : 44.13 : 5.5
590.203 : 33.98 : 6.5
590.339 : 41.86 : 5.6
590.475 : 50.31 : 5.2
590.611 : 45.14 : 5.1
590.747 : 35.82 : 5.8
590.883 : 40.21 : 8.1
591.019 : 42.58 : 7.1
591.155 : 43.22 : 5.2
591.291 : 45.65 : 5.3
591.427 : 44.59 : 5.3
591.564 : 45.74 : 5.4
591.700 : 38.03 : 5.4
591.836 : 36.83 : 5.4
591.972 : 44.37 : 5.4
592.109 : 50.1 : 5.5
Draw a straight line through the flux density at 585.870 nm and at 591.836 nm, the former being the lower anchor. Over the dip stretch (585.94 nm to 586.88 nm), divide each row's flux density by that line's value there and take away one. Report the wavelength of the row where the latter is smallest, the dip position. 586.410 nm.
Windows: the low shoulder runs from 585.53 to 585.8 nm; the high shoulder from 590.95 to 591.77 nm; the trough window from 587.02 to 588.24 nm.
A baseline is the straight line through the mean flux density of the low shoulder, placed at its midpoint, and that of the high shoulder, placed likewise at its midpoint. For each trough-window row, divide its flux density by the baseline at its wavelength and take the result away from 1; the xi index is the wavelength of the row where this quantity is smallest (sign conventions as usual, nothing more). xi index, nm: 588.168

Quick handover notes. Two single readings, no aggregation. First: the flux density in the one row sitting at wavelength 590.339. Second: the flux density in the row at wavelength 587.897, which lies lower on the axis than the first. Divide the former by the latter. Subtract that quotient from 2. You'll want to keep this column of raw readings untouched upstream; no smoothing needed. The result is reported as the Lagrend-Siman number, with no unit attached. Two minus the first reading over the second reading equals 1.02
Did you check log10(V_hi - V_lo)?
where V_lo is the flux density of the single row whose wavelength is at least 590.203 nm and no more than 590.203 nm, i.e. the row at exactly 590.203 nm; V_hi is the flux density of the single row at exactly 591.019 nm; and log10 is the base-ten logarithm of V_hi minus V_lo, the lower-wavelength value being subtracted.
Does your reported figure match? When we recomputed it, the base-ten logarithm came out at 0.93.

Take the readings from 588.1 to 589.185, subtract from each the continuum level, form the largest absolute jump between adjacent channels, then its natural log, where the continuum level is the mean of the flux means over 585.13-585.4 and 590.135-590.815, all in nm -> 1.90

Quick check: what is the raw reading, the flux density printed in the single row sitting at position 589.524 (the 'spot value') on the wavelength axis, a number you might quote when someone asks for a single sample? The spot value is 31.95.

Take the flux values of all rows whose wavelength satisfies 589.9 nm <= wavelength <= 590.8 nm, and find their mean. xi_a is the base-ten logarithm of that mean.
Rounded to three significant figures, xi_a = 1.62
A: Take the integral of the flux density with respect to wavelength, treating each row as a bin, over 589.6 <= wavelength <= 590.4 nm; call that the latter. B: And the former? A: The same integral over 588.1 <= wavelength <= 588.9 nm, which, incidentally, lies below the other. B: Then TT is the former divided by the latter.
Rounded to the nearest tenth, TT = 1.1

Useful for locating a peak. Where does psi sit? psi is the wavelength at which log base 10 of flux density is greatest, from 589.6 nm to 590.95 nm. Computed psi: 590.475 nm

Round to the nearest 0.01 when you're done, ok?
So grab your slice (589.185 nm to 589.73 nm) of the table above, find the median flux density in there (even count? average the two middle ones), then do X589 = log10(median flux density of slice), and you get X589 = 1.54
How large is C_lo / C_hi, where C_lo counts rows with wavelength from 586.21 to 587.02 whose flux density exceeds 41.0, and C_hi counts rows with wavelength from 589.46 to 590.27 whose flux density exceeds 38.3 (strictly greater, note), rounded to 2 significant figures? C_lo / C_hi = 1.5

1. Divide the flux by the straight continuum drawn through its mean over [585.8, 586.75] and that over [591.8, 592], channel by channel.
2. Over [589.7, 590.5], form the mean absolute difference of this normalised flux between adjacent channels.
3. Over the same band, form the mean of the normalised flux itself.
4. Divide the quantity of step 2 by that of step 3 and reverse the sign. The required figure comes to -0.18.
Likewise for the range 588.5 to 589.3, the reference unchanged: -0.10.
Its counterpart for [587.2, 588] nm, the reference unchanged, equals -0.13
